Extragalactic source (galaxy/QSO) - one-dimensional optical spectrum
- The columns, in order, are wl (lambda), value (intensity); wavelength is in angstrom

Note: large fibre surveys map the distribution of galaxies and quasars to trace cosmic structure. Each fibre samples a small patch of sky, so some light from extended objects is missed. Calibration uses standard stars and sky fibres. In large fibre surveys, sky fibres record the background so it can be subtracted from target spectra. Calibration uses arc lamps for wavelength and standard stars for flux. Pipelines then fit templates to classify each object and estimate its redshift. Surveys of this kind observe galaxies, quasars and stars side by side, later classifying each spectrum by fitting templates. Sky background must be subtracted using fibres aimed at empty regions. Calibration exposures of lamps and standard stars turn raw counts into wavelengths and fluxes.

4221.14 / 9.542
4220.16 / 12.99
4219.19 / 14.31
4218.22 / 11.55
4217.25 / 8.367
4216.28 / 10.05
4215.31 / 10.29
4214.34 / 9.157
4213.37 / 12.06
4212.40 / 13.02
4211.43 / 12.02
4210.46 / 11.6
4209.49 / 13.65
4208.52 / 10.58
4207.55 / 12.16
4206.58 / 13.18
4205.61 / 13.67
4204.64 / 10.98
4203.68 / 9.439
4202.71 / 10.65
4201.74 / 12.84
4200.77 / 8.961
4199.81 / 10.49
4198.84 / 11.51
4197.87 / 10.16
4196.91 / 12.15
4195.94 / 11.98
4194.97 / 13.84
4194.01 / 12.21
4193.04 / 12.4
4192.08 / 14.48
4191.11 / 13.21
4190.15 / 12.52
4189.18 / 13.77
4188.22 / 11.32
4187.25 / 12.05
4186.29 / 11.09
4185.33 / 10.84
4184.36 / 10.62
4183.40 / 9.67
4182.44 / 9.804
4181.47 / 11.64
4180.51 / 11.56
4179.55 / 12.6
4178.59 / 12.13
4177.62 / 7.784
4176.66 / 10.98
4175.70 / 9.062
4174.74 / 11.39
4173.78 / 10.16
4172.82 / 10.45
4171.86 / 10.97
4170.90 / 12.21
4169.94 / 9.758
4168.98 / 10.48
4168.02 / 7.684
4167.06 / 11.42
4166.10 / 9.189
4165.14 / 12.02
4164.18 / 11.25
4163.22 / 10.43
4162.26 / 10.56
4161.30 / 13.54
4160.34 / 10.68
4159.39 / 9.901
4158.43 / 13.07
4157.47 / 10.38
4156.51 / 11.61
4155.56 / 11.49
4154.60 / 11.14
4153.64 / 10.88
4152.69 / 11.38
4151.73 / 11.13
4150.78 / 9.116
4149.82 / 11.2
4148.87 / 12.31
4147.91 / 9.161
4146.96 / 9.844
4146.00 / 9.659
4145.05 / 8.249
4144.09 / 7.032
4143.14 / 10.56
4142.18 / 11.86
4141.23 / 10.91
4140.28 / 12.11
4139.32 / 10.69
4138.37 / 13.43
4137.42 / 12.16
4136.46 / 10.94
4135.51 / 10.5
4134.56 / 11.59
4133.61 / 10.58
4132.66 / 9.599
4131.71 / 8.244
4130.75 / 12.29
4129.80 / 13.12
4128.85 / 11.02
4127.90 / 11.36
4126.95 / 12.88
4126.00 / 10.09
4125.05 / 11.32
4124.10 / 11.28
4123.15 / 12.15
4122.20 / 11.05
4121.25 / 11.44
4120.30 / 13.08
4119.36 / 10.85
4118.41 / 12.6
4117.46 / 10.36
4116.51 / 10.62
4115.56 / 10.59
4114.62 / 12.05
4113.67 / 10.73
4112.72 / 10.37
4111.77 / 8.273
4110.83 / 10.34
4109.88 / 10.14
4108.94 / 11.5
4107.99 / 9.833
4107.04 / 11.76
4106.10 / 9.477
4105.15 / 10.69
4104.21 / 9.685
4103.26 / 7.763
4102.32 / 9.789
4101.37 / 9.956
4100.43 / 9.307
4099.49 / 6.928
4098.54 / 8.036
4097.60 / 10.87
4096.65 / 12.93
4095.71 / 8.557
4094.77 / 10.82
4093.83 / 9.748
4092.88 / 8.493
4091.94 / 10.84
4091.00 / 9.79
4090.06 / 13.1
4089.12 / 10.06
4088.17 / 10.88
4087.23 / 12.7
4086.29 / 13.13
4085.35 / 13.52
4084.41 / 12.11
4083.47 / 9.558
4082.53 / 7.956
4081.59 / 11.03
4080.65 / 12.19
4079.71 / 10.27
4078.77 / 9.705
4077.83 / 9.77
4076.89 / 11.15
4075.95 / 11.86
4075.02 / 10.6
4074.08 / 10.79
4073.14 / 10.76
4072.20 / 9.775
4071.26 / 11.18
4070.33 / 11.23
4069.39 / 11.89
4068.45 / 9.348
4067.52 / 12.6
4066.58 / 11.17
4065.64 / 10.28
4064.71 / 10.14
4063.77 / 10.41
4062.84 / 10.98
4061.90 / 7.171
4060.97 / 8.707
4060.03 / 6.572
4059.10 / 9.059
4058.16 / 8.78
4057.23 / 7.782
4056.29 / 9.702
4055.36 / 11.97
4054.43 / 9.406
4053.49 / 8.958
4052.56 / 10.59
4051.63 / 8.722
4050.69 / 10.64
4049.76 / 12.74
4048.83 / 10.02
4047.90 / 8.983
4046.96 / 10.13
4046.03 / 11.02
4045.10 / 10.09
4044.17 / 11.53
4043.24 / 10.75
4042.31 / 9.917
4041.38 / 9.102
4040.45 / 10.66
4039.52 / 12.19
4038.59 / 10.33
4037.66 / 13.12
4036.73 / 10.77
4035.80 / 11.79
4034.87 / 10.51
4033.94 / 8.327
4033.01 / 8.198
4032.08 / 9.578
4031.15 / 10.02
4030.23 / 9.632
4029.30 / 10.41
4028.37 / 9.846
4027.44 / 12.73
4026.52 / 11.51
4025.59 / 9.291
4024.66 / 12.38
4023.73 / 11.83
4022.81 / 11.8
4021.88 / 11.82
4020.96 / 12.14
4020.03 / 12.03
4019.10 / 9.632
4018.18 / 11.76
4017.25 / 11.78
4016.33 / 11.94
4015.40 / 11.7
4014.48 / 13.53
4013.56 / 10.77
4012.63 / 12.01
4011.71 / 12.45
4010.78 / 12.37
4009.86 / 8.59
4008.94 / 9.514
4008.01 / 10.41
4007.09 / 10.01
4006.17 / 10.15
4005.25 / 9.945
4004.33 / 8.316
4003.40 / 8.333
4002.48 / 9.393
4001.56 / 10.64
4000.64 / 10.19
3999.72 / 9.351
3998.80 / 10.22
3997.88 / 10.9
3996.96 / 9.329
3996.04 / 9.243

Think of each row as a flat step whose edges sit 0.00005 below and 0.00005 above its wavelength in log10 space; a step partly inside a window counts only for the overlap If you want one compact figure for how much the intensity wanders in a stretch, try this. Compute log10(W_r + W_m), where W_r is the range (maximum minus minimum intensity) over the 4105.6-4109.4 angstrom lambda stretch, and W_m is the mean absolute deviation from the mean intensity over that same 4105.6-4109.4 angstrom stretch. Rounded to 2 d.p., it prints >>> 0.51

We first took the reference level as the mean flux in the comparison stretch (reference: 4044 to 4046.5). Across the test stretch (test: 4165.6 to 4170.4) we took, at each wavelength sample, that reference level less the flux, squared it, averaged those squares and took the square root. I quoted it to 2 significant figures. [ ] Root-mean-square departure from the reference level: 1.7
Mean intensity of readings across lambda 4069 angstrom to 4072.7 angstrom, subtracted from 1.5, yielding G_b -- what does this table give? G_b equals -9.5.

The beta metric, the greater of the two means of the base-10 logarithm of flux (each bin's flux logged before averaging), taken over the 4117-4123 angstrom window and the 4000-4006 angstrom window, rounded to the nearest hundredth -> 1.06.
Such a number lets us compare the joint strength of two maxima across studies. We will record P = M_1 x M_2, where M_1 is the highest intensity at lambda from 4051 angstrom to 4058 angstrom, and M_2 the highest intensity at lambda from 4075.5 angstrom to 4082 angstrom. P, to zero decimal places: 146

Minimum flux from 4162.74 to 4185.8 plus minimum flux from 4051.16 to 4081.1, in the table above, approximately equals 14.3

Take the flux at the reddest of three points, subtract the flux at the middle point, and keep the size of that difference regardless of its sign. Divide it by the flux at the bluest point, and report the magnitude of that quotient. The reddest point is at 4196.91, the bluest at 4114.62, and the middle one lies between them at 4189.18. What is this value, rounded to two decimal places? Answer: 0.13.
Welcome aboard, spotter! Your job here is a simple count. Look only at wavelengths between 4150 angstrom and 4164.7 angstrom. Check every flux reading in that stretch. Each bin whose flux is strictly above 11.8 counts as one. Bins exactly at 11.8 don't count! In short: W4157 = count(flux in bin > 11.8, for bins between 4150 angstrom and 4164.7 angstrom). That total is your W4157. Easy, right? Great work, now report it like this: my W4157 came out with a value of 2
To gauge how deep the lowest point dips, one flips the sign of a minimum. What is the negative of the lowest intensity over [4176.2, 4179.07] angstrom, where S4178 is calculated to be -7.8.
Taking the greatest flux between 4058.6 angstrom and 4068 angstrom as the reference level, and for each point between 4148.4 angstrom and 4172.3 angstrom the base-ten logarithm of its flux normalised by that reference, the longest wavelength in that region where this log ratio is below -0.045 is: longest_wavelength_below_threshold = 4171.86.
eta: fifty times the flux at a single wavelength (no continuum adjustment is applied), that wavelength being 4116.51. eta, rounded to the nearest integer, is 531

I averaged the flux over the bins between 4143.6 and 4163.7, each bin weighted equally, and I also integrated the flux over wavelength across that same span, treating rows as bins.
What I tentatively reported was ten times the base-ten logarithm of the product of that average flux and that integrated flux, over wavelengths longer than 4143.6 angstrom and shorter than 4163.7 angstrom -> 33.5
